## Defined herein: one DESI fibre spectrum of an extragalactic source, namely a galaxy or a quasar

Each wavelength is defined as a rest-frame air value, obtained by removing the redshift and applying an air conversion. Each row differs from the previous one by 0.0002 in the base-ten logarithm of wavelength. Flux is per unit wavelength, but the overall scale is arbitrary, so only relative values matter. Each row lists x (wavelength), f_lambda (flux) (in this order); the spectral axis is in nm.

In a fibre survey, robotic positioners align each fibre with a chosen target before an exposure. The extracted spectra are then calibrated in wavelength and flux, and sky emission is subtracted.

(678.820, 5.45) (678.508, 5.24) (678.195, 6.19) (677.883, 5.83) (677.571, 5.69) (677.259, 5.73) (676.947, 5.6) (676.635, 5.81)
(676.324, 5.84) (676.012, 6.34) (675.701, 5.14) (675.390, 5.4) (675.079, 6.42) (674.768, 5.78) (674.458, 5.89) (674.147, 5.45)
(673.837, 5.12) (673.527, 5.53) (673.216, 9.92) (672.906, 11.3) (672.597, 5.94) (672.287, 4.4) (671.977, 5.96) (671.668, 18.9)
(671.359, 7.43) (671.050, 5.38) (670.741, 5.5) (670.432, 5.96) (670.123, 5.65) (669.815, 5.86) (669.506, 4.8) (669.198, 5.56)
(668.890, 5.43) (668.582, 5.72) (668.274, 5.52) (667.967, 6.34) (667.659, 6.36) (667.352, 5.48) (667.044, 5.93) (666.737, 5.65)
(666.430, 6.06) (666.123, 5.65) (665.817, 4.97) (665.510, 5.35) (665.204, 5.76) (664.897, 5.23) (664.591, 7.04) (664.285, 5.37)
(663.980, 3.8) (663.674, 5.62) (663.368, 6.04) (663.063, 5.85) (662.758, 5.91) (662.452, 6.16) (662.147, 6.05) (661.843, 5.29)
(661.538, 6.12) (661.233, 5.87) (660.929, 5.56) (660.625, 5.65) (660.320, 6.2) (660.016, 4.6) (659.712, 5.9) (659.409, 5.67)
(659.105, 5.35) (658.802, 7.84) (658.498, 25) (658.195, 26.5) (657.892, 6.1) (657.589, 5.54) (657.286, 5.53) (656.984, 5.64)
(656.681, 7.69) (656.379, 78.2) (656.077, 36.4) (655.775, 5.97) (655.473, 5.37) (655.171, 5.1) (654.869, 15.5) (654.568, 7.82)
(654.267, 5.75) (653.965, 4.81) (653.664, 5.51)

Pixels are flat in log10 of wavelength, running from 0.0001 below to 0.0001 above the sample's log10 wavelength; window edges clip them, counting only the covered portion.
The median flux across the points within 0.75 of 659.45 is 5.67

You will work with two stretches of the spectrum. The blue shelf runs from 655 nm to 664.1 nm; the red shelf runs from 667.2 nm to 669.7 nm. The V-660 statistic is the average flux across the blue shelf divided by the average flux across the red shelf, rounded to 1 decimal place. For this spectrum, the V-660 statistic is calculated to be 1.9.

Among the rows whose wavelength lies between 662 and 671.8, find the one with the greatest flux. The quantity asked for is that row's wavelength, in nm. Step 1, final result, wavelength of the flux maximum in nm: 671.668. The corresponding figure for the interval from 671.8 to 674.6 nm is 672.906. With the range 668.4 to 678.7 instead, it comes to 671.668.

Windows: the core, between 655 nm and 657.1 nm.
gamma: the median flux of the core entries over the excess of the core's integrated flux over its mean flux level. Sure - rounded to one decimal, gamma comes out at 0.3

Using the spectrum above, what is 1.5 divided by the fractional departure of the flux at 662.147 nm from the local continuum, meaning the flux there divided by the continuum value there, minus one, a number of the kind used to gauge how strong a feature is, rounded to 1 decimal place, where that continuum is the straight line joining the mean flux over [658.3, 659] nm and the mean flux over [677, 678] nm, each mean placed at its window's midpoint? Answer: -2.6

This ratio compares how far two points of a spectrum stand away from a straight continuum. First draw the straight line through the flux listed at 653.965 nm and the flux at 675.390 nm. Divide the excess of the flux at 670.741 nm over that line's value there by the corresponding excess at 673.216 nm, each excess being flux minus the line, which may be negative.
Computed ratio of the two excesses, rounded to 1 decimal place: 0.0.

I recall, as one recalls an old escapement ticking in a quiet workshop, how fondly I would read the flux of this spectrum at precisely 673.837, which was 5.12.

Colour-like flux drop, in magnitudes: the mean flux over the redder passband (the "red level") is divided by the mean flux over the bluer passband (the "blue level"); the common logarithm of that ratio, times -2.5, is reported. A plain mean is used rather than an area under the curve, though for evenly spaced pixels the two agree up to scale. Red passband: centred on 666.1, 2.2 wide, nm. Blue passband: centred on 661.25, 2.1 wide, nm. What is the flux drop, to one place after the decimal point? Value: 0.0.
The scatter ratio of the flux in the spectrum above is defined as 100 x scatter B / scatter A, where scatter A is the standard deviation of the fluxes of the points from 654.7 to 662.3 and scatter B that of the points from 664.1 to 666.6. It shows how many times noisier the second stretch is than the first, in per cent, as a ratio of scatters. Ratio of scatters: 4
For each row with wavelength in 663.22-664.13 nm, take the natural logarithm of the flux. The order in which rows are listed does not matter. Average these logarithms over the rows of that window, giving 1.62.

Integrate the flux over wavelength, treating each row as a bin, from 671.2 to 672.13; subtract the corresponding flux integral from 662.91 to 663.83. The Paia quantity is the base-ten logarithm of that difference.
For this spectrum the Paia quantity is 0.7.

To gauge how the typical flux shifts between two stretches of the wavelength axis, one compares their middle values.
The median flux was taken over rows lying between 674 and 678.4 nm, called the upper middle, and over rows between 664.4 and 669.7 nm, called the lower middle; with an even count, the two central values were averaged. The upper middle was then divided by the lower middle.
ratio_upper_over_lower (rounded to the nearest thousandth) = 1.026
